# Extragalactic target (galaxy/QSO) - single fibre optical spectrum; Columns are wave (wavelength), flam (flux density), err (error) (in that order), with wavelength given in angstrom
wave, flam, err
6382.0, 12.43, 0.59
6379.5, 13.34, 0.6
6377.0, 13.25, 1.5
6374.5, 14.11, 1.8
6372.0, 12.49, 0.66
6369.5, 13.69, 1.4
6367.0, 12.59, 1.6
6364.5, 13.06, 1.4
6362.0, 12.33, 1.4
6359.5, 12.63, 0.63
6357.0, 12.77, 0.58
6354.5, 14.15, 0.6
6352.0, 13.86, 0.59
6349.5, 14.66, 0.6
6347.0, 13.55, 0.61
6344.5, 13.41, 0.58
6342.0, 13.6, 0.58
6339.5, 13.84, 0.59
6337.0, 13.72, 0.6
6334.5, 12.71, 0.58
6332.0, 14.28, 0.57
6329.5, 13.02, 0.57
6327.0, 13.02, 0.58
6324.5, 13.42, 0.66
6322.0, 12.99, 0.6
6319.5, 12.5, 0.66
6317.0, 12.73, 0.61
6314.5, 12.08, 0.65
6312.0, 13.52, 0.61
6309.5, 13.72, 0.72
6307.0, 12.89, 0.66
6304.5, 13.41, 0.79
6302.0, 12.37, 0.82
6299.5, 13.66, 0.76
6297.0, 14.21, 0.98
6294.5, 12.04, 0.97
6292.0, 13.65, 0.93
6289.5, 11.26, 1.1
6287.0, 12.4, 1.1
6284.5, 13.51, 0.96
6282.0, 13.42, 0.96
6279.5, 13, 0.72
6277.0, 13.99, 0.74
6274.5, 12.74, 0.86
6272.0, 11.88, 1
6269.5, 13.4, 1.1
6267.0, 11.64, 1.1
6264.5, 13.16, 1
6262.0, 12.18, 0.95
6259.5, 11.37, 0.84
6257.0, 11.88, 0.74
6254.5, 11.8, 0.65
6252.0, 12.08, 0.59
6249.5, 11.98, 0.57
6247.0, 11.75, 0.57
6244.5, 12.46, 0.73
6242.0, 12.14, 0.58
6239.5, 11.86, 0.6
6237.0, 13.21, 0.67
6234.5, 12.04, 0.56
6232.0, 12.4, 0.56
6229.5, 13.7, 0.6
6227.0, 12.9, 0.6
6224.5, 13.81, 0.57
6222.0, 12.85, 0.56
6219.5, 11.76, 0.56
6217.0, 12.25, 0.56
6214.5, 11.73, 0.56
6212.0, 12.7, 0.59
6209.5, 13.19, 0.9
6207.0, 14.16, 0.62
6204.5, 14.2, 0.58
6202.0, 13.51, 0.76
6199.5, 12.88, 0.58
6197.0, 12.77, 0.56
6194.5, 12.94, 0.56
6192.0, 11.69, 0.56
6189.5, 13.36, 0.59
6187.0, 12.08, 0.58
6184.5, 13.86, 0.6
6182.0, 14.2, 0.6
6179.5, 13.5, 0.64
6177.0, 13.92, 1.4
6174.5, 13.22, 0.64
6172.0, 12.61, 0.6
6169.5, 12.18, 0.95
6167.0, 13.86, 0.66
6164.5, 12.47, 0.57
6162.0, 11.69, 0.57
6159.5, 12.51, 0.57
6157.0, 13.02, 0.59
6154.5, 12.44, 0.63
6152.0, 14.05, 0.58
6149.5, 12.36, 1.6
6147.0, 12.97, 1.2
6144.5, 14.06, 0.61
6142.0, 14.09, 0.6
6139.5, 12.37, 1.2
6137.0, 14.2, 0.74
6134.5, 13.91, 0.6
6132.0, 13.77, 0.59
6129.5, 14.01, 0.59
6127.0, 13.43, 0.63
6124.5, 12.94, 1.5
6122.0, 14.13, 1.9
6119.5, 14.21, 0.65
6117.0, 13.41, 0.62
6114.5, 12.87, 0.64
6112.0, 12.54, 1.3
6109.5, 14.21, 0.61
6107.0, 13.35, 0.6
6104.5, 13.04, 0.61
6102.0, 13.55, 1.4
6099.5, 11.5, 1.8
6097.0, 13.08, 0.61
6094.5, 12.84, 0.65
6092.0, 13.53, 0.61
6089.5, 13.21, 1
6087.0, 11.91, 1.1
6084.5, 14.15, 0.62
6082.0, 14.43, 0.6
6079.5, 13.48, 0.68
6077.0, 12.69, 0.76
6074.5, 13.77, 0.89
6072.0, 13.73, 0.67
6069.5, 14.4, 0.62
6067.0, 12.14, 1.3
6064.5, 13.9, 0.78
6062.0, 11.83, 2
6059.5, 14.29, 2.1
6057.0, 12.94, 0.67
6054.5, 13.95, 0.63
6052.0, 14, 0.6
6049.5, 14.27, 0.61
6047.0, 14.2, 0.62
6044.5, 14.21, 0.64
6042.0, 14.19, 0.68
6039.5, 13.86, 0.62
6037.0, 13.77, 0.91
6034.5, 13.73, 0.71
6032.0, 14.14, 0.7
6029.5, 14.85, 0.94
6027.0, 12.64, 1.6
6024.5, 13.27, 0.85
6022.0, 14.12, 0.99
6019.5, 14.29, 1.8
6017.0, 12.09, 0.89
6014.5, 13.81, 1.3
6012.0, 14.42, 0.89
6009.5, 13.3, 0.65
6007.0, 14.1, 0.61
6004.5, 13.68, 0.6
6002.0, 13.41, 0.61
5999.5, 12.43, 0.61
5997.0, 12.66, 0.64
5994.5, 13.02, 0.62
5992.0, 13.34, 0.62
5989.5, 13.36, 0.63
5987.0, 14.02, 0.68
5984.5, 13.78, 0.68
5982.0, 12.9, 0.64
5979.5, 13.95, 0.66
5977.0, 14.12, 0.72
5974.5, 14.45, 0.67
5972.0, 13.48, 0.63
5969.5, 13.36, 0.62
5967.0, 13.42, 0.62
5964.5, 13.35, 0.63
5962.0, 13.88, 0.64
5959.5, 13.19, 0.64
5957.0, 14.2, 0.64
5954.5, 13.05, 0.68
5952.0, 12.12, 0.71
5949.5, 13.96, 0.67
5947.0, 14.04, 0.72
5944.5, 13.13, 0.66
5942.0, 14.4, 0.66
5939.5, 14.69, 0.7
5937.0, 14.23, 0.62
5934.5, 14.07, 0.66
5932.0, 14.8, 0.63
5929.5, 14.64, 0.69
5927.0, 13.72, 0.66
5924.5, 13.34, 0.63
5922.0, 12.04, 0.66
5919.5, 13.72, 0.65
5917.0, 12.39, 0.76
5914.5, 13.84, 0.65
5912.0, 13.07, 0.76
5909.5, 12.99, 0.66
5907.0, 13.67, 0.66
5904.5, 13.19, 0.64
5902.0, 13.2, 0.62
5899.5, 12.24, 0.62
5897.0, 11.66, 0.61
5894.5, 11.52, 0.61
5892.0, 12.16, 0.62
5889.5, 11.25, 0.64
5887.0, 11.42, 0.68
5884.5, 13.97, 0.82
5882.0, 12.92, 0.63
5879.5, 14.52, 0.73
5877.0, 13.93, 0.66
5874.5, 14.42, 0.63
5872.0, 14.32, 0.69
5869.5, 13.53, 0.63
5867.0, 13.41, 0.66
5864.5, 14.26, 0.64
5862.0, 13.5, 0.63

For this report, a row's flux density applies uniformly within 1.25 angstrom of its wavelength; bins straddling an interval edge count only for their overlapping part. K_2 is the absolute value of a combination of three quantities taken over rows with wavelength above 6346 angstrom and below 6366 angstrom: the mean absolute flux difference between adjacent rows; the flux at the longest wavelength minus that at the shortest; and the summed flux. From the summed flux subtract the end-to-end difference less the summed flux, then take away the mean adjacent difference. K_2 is 214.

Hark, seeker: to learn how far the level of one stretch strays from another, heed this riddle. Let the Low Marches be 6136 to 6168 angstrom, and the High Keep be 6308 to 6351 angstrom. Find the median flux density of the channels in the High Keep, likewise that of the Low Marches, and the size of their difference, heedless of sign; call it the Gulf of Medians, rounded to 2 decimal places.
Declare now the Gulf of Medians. 0.45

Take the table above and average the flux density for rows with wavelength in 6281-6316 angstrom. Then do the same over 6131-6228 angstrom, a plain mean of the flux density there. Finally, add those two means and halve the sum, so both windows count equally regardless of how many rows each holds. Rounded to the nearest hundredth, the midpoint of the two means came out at 13.04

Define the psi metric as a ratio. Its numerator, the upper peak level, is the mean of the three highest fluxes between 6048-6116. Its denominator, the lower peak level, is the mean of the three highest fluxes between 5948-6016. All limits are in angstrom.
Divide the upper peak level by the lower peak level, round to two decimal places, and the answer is 1.00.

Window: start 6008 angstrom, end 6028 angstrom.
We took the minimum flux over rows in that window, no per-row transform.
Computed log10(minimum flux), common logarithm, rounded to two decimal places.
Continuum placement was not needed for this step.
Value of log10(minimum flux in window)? 1.08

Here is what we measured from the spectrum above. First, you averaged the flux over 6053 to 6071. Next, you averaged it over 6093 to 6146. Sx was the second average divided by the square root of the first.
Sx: 3.67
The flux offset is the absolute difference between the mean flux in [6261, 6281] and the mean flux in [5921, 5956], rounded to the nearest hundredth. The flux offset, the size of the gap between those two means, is 0.98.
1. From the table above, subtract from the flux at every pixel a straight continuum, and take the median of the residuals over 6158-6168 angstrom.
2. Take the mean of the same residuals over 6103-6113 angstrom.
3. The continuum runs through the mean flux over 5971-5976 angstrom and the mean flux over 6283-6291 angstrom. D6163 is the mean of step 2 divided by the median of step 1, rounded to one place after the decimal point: 0.0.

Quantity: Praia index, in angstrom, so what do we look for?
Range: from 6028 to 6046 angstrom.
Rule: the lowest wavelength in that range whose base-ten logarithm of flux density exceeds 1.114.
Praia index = 6029.5 angstrom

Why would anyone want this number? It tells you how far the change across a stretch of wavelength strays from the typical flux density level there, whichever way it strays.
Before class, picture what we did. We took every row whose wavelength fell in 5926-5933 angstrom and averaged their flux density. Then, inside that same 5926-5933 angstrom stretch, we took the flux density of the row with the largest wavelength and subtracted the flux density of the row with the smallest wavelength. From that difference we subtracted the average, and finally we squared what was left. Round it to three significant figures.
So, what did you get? 177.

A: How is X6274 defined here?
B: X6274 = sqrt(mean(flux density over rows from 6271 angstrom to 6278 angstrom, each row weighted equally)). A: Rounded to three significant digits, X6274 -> 3.59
